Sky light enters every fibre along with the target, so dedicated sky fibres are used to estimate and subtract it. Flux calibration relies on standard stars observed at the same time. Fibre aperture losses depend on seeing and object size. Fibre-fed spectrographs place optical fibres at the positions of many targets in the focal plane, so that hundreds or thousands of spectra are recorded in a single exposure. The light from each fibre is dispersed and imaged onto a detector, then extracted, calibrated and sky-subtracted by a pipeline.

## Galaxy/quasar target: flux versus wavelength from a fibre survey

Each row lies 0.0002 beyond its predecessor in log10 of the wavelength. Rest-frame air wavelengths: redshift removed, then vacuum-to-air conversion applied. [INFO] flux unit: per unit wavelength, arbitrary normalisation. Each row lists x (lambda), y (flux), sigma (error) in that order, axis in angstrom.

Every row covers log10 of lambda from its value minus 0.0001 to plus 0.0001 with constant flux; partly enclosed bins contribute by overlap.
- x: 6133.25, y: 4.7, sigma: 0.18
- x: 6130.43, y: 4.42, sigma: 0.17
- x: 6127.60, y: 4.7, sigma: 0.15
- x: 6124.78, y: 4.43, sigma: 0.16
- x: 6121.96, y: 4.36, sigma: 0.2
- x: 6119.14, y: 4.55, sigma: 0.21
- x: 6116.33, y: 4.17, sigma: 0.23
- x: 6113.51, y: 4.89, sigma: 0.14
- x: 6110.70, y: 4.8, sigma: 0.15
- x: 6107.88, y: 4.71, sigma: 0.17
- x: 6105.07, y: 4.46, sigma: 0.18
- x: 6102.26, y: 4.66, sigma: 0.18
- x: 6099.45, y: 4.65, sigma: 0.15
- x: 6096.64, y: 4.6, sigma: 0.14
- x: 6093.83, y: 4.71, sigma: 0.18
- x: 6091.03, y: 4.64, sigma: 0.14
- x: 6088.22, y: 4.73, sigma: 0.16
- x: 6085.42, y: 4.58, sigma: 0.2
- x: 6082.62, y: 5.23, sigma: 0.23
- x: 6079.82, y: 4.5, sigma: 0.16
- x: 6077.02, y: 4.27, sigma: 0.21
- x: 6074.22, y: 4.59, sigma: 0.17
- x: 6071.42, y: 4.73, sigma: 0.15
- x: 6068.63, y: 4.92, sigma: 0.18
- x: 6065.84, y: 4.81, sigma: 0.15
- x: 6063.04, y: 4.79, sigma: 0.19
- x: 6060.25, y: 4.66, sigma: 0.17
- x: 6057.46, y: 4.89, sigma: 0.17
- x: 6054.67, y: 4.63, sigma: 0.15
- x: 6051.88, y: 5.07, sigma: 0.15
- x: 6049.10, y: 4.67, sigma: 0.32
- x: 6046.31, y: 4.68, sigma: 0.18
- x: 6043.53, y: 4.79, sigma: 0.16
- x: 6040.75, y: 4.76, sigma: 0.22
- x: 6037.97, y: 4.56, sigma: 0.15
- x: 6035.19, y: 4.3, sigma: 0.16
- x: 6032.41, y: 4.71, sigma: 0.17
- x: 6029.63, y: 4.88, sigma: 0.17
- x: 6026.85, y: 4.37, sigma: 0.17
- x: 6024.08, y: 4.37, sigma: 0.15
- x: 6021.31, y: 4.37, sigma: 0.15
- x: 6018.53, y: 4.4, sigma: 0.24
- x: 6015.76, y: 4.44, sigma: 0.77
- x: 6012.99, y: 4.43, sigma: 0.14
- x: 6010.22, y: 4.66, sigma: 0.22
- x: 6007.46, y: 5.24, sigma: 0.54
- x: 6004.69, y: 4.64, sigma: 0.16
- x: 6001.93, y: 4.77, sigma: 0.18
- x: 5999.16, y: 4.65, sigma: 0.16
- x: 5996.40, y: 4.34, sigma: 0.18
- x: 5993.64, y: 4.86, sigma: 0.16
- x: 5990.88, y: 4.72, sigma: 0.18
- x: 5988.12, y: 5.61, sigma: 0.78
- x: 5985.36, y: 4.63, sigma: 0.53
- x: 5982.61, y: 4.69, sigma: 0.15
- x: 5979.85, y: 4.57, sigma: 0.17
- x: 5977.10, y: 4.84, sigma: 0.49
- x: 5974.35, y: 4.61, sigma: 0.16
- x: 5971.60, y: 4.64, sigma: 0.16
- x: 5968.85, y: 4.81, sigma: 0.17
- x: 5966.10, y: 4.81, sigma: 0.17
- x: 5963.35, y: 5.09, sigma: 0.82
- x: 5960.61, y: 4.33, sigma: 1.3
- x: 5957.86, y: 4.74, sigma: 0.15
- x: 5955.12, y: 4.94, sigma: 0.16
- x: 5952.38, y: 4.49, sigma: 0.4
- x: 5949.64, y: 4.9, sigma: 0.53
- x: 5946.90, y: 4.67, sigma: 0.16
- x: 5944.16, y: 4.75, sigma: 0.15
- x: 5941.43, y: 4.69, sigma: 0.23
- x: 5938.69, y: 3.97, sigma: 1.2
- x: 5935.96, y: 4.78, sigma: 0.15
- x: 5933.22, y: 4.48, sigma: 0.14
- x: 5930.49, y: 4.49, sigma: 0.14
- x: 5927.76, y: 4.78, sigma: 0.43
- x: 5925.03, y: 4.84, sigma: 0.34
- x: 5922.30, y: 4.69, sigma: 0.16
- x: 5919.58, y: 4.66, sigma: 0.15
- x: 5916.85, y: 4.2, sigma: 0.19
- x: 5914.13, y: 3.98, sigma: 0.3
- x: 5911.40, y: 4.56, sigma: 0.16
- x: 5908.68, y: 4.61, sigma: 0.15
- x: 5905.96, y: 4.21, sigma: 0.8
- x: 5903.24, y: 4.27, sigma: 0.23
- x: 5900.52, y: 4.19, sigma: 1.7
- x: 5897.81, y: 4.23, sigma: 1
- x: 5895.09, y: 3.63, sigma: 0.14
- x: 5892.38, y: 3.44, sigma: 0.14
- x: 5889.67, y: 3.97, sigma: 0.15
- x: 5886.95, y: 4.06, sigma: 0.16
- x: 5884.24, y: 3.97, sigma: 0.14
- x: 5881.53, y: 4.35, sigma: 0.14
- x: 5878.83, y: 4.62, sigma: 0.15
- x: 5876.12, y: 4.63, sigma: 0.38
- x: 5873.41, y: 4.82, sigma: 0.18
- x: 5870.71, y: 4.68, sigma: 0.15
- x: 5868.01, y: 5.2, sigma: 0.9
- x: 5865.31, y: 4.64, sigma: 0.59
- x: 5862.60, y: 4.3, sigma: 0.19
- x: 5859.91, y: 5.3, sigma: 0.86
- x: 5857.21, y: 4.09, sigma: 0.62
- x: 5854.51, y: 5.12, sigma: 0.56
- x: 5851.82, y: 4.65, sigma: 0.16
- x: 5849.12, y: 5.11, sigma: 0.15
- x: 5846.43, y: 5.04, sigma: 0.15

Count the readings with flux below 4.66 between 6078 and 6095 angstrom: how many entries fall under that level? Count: 3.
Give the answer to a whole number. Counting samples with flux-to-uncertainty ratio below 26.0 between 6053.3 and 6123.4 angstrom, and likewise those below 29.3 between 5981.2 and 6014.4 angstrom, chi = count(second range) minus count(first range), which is 0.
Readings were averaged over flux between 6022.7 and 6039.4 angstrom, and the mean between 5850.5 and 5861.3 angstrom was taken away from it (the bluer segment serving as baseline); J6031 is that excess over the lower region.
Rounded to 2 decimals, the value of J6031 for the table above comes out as -0.26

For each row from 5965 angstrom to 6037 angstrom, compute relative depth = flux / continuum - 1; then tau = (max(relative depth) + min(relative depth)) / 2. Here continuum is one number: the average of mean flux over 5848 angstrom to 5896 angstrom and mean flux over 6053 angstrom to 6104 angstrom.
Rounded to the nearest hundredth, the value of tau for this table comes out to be 0.08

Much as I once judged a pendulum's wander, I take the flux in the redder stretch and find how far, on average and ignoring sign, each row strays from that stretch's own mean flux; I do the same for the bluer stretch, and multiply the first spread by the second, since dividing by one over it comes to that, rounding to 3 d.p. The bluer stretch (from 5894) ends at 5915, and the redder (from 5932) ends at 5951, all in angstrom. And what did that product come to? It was 0.045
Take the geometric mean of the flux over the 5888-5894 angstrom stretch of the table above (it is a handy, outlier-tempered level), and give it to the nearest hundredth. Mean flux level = 3.70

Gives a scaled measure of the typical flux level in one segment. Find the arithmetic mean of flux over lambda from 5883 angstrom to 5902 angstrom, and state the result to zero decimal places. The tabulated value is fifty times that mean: 196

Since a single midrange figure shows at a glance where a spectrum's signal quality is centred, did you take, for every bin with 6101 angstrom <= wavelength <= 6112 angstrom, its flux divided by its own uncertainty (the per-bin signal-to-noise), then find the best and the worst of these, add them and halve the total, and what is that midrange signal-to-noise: 28.4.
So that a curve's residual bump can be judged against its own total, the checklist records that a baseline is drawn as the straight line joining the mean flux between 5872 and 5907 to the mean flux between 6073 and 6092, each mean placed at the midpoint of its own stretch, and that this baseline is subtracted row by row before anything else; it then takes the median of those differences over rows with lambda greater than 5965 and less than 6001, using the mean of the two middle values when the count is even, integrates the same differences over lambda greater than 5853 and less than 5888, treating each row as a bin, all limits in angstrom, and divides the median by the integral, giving 0.017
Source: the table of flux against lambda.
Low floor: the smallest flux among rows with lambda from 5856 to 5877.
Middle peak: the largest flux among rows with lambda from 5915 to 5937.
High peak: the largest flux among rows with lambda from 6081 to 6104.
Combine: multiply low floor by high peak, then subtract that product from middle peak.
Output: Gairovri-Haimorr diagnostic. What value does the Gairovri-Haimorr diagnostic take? -16.6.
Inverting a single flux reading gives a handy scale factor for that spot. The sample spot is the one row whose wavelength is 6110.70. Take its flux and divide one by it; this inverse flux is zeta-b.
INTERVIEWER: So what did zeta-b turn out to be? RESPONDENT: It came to 0.208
